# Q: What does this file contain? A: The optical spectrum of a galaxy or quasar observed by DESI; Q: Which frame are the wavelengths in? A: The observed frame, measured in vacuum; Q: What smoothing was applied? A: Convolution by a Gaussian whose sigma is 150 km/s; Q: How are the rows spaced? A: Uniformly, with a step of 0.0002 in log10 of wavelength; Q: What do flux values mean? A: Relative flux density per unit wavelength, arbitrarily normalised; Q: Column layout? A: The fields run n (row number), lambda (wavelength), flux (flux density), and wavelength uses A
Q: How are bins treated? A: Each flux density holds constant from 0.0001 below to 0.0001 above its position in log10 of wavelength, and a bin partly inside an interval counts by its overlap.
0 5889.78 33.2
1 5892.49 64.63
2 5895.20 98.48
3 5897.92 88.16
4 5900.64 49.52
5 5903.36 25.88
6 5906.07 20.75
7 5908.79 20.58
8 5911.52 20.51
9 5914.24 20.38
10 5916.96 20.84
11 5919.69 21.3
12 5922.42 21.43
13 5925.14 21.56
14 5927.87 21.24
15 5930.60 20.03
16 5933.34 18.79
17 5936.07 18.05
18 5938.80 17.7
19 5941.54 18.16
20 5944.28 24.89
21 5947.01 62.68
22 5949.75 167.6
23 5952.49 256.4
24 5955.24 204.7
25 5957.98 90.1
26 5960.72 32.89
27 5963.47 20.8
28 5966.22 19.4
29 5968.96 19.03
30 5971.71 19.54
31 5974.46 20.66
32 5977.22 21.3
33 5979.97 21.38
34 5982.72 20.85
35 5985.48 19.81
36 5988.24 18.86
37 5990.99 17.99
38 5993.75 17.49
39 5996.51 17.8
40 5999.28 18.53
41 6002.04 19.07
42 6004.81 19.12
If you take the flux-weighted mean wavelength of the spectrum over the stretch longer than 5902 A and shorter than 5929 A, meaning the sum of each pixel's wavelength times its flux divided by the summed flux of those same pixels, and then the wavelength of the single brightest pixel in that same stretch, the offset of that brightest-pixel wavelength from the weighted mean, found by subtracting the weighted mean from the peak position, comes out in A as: -12.1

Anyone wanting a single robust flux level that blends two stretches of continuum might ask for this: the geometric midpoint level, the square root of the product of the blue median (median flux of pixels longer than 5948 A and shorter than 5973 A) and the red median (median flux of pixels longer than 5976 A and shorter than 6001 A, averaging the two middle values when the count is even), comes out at 25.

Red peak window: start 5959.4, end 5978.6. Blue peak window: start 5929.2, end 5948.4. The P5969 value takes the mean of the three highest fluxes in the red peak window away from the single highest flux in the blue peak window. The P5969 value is 38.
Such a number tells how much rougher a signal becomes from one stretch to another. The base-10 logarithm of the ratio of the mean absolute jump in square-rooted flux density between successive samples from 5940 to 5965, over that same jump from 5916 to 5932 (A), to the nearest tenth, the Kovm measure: 1.8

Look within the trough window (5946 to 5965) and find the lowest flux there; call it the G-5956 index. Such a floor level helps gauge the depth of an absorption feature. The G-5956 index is 20.8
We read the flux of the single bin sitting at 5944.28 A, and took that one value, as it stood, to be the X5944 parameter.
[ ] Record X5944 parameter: 24.89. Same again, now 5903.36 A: 25.88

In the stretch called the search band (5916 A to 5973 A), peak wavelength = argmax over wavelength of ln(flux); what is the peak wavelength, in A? 5952.49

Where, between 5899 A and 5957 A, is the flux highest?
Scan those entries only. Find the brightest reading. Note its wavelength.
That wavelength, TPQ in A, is 5952.49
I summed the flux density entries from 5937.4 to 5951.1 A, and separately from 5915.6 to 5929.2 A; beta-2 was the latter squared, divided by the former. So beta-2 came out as 39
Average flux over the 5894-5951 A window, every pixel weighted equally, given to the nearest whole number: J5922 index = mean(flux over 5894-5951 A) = 38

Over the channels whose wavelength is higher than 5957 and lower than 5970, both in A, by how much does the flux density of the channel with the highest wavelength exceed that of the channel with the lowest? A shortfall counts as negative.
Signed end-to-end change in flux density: -71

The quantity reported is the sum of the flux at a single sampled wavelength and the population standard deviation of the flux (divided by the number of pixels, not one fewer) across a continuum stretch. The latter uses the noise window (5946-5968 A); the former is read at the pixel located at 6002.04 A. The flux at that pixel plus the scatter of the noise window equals 104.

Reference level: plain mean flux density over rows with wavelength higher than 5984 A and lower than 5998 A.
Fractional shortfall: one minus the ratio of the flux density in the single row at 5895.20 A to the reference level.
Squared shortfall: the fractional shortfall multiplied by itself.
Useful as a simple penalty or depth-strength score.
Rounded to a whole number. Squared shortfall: 19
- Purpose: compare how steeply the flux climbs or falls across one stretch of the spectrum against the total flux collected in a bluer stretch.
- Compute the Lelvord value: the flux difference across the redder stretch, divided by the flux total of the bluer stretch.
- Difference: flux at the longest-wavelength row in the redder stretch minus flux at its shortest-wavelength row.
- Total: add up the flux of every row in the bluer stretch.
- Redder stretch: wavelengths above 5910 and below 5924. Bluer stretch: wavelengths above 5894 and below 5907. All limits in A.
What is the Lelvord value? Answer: 0.003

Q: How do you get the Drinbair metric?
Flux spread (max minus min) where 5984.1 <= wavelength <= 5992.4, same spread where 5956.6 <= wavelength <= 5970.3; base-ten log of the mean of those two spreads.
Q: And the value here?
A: 1.6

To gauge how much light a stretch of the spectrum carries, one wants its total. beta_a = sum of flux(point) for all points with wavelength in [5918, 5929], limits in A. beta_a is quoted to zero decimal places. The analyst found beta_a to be 86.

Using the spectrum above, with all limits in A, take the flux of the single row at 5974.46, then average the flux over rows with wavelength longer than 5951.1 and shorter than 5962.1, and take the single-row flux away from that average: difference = 125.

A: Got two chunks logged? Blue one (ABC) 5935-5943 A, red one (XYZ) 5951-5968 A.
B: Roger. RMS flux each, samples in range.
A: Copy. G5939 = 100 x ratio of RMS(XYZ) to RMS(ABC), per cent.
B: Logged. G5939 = 779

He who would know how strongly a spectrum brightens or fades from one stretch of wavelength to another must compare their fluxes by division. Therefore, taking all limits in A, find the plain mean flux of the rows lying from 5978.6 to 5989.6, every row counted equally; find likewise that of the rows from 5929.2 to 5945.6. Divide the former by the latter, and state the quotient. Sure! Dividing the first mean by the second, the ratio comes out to 1.0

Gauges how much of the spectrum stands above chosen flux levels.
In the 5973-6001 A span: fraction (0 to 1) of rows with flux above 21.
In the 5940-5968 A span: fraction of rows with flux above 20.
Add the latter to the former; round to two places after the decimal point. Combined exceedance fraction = 1.00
